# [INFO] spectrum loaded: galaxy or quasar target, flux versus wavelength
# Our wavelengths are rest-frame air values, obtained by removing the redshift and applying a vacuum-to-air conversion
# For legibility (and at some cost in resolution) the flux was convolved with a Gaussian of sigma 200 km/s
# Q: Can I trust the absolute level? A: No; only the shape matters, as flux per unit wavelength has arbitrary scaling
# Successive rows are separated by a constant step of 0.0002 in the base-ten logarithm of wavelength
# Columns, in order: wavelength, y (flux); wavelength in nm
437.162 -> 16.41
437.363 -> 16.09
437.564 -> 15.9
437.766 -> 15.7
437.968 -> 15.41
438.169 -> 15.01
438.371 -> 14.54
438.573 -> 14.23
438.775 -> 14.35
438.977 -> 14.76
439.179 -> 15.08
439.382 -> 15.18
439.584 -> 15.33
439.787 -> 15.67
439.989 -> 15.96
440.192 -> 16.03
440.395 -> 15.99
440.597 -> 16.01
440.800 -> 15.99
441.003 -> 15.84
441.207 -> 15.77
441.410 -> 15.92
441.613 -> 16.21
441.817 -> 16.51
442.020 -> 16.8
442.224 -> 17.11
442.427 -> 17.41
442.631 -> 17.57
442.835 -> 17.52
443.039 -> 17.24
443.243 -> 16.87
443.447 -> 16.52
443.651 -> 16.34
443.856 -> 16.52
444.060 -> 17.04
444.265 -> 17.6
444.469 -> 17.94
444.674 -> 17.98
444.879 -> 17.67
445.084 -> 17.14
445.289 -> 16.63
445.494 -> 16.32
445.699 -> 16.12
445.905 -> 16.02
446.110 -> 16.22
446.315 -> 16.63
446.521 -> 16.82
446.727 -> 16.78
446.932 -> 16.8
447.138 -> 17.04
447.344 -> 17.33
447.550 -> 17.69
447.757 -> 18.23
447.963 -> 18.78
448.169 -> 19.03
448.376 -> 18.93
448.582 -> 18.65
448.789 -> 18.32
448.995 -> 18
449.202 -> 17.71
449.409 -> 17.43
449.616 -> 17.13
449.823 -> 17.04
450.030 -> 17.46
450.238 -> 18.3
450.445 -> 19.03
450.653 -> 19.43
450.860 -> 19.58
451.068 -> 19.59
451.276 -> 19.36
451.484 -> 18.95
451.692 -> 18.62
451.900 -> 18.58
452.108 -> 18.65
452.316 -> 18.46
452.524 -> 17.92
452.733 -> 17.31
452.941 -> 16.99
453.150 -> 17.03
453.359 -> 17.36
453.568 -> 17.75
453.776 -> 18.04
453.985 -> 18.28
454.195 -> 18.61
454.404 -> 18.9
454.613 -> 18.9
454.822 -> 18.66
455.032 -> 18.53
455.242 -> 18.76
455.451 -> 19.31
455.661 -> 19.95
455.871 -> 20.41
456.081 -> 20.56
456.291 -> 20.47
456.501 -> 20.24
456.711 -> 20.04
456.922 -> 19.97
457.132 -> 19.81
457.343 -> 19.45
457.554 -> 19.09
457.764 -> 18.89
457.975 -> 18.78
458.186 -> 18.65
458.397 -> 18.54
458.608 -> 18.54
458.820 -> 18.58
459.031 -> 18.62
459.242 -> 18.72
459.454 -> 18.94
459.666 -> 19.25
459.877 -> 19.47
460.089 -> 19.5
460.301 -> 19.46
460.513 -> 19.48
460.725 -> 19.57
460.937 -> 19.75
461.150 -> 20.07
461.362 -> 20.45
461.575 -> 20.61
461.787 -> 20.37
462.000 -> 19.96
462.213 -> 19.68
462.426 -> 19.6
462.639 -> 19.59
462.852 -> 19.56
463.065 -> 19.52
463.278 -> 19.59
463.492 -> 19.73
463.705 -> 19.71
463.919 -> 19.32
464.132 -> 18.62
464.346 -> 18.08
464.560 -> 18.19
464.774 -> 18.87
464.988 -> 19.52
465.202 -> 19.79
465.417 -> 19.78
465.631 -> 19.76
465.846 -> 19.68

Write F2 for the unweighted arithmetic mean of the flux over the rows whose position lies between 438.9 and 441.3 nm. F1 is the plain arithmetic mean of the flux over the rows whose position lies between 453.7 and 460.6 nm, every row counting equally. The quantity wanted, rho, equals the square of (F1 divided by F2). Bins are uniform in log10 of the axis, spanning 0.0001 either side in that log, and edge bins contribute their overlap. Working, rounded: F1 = 19.2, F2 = 15.6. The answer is 1.51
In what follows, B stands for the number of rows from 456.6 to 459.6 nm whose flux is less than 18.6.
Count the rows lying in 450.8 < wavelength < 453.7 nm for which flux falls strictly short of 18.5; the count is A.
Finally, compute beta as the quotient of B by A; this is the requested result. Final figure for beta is 0.4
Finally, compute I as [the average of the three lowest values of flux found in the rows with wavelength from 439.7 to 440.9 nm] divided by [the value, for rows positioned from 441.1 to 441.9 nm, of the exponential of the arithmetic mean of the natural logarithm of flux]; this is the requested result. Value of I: 0.99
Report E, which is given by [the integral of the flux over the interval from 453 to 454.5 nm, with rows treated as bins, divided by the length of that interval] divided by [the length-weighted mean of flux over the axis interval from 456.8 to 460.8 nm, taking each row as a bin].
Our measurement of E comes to 0.94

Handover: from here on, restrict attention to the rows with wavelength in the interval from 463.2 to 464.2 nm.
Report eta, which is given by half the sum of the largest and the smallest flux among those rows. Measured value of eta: 19.2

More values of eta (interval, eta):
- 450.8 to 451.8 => 19.1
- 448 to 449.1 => 18.5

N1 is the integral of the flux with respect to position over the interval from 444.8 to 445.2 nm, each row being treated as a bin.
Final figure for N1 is 6.9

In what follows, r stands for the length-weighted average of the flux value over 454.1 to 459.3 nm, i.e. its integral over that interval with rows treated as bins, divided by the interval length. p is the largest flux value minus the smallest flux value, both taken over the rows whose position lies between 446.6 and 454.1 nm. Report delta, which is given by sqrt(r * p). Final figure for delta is 7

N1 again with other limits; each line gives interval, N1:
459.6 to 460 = 7.8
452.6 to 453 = 6.9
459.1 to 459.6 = 9.4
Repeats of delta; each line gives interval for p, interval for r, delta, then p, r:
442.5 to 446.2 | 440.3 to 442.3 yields 6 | 2.0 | 16.2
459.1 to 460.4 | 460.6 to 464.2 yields 4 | 0.8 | 19.8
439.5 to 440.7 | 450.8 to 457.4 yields 4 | 0.7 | 18.9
